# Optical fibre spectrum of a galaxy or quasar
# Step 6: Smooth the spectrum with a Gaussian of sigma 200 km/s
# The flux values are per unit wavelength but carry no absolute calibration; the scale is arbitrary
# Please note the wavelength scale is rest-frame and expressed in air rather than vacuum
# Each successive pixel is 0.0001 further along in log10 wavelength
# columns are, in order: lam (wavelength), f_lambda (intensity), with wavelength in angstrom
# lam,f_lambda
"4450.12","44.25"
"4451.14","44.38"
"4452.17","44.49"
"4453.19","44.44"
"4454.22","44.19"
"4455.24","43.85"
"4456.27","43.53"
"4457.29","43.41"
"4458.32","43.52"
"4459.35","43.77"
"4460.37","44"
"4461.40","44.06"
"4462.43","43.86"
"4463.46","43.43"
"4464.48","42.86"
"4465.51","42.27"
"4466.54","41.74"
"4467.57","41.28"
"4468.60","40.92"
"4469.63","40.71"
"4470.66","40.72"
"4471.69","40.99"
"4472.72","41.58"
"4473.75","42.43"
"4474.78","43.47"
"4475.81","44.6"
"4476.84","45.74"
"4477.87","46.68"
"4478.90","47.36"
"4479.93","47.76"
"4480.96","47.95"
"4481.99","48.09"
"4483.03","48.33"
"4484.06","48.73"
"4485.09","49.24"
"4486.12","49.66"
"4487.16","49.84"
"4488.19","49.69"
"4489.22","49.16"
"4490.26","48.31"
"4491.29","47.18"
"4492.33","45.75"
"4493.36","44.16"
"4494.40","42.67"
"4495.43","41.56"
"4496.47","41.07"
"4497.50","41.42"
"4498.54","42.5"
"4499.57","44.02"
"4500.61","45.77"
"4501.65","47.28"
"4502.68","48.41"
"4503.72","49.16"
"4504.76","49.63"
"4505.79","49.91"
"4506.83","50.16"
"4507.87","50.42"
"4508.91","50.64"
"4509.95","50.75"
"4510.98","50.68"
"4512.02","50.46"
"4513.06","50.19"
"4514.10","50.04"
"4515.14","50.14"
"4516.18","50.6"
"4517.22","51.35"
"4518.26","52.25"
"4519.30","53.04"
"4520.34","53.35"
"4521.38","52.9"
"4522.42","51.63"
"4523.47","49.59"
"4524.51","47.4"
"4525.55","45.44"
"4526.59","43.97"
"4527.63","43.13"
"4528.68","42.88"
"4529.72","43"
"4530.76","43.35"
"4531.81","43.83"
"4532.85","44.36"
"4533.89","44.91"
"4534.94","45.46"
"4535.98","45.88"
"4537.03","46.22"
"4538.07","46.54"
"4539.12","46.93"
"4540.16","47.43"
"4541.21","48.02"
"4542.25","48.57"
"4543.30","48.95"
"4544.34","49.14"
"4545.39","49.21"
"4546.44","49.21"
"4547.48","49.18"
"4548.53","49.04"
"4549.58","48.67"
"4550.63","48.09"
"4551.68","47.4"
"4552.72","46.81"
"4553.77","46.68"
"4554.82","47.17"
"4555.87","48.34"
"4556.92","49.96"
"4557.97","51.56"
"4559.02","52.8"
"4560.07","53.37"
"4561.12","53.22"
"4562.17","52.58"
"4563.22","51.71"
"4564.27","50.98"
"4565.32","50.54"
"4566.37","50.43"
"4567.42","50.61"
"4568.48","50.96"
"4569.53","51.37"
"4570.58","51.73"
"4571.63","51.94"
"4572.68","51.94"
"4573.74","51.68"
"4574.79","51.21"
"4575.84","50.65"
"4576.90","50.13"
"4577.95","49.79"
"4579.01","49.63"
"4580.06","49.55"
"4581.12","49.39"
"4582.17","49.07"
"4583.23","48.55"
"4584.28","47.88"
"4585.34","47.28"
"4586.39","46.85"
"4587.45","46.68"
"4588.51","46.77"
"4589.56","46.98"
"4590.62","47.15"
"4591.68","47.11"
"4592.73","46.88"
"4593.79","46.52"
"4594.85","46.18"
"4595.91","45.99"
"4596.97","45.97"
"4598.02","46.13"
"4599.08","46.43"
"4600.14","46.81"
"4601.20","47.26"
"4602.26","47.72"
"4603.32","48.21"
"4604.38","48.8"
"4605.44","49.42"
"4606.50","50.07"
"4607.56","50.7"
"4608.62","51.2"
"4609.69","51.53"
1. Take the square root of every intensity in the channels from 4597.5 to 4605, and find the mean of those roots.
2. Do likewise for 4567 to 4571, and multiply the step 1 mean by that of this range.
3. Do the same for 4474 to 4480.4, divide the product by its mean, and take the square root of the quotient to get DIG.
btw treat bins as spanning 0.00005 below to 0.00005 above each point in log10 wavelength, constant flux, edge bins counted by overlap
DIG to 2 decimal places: 2.69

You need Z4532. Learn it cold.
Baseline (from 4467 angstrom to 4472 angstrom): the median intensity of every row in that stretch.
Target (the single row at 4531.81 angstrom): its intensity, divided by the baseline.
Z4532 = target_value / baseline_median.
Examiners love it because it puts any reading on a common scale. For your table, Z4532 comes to 1.07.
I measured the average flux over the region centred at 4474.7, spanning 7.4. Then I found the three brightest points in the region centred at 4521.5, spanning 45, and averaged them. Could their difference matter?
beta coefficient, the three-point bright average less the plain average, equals 9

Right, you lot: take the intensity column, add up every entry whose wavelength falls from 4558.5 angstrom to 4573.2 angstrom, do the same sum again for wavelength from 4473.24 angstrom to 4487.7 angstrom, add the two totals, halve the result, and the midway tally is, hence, 692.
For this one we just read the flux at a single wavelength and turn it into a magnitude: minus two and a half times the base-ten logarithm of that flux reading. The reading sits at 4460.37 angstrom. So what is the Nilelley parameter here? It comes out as -4.11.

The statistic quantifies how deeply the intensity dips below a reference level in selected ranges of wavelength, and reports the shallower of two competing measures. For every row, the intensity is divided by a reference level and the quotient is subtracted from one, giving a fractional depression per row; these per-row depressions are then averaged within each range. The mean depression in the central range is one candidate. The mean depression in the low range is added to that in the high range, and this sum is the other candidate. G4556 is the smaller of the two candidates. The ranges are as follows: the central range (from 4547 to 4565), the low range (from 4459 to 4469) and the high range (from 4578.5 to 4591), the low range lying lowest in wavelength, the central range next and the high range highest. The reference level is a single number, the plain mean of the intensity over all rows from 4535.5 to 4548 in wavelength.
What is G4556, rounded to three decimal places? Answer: -0.040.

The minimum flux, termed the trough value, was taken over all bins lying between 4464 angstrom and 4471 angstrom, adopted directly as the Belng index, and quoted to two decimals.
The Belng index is 40.71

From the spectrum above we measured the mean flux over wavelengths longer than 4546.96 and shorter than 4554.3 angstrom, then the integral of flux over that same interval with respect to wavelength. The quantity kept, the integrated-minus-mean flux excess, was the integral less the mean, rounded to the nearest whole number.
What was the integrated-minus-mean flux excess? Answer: 304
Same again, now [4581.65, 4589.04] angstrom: 304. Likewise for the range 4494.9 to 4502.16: 271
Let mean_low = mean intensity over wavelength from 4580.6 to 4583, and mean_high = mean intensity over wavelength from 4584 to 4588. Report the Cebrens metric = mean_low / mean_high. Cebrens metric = 1.04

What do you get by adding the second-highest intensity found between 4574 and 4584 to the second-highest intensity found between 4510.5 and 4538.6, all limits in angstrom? 104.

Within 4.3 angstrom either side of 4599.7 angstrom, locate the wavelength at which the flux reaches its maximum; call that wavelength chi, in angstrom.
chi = 4603.32 angstrom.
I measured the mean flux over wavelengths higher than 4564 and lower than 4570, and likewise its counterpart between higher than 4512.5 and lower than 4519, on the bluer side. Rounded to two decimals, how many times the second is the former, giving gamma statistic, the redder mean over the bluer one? 1.00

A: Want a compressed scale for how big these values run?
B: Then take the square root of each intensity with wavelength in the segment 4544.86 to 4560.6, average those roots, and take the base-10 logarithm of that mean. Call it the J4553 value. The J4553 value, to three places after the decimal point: 0.846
